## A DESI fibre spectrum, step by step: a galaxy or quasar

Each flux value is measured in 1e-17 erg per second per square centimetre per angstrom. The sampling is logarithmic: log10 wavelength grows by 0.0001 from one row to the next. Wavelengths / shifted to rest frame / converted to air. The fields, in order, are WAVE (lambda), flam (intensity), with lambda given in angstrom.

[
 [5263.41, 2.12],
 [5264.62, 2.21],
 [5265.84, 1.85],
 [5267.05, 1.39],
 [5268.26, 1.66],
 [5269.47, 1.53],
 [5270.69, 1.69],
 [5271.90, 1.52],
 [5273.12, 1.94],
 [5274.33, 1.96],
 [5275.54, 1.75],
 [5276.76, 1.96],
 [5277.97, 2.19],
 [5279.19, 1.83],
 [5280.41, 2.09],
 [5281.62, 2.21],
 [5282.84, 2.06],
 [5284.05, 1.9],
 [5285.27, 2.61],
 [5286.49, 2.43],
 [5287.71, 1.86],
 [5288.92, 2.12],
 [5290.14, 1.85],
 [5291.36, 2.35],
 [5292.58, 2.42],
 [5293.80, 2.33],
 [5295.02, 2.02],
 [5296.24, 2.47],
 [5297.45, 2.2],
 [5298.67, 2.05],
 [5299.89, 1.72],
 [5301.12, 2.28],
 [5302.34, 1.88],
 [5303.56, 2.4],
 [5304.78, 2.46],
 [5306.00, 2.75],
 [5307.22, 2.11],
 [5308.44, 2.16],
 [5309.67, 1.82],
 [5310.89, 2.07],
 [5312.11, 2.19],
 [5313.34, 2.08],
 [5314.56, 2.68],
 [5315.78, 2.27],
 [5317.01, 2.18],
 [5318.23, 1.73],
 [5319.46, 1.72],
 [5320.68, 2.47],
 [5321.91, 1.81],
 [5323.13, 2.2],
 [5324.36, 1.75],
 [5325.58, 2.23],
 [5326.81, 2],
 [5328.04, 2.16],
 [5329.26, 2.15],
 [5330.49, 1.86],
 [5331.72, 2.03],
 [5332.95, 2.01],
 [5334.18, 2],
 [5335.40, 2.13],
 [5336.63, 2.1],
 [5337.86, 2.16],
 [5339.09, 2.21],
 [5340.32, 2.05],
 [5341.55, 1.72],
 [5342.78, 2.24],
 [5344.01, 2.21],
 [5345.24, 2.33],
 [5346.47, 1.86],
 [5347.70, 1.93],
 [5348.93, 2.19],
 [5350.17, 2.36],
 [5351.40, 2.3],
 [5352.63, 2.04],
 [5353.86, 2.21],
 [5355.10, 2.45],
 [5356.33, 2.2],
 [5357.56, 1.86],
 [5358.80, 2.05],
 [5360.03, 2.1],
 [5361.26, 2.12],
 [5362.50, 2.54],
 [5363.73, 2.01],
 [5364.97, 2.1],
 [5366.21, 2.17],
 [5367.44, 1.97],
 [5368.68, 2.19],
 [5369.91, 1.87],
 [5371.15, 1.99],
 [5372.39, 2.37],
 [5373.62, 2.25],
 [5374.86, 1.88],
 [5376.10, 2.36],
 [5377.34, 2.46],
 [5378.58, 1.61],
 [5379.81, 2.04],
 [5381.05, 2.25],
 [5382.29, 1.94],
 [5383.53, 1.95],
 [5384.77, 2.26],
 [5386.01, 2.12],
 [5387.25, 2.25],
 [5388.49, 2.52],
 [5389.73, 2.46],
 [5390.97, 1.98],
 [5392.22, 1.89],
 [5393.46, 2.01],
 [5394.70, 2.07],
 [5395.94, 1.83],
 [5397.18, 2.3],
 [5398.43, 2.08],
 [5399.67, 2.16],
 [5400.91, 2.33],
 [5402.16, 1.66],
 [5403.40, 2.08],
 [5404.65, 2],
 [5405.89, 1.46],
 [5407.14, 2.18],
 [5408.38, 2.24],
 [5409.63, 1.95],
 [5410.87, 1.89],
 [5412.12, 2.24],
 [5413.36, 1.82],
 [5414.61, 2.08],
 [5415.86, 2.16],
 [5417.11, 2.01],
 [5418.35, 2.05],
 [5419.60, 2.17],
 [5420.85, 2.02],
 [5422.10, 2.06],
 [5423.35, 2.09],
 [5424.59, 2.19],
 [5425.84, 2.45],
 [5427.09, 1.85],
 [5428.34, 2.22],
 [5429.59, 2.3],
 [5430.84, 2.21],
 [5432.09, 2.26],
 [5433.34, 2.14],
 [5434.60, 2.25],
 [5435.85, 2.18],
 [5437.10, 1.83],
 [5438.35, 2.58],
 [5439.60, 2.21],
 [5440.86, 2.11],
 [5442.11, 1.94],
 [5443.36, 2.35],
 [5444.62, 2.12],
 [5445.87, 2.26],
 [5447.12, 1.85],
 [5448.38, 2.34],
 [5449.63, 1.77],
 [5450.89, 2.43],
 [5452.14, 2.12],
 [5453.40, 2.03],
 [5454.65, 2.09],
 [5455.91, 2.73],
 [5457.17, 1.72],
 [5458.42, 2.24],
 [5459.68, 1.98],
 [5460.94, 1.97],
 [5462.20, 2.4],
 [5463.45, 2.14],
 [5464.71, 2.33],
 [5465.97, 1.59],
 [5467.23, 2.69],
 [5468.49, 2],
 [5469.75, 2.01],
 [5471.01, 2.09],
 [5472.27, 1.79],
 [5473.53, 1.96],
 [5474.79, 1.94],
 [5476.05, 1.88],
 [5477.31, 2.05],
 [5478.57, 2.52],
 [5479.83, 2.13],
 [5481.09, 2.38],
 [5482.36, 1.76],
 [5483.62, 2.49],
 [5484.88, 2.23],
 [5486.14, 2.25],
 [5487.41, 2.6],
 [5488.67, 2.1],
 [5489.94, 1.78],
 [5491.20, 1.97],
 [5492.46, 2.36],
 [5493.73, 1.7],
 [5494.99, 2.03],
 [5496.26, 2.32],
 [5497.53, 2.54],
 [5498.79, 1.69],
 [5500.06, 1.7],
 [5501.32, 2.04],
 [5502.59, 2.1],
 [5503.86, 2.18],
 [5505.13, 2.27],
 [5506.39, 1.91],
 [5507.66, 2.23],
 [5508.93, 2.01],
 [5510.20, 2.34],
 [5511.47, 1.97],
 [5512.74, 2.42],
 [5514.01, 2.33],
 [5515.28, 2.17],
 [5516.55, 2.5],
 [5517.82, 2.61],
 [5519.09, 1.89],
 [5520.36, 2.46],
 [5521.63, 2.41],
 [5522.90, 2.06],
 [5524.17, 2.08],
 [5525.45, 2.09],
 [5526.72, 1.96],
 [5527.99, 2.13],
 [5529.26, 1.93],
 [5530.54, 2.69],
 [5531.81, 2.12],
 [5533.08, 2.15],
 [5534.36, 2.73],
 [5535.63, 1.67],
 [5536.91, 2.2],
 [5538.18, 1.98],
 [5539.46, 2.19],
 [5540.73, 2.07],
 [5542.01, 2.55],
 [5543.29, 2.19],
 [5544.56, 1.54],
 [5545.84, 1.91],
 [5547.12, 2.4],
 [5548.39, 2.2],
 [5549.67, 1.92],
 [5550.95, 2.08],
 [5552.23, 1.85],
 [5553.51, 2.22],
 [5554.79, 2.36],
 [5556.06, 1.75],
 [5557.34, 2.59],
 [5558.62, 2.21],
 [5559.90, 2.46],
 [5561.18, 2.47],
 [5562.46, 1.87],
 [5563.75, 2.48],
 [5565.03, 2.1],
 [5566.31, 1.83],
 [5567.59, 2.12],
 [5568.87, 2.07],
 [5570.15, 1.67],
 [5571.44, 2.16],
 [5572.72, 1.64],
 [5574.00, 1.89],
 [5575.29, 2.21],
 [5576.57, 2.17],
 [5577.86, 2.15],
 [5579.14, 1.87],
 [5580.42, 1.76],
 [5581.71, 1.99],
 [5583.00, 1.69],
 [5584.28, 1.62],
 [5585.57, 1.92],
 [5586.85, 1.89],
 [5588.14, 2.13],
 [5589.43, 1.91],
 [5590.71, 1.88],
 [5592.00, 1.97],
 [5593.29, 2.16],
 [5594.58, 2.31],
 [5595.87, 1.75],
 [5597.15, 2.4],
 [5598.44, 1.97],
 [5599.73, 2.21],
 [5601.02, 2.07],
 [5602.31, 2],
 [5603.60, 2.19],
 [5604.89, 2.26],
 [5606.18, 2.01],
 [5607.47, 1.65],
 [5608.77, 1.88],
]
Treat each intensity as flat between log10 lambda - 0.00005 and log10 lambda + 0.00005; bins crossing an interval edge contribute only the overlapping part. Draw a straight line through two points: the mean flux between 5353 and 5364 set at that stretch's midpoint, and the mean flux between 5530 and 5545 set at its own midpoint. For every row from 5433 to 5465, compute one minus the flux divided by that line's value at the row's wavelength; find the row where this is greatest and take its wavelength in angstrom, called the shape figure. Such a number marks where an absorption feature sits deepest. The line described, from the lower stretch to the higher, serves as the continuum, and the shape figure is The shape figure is 5457.17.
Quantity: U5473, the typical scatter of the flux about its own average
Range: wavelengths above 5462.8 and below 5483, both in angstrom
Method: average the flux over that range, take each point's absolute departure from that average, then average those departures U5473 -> 0.22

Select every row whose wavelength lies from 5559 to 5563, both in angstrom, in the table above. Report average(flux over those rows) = 2.27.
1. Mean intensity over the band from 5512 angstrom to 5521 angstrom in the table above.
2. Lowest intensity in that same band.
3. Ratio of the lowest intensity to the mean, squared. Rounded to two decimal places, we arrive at 0.65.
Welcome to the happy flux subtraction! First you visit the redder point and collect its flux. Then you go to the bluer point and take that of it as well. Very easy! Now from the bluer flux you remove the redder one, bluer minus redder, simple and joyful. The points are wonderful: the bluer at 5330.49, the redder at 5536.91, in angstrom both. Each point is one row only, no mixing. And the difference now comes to -0.3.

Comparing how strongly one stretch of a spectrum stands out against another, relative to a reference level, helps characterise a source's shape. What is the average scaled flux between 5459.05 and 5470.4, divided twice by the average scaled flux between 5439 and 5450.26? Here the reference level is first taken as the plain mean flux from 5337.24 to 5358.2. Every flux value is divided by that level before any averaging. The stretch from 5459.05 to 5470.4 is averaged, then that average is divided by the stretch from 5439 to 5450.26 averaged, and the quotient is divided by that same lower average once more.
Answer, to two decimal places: 1.02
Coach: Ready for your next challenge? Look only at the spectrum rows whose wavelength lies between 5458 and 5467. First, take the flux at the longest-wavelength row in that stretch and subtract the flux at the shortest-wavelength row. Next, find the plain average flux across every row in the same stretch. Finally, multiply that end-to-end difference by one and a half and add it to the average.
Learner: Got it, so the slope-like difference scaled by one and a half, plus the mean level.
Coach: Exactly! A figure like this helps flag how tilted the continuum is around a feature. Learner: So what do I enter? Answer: 1.1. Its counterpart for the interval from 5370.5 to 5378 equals 2.9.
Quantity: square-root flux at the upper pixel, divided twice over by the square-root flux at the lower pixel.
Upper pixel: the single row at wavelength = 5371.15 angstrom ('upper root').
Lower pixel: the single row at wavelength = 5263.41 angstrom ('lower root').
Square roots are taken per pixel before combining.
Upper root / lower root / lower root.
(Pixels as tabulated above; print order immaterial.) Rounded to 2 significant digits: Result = 0.67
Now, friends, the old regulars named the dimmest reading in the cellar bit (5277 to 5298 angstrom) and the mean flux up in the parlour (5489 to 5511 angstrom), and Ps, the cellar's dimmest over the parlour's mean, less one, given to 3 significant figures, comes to -0.115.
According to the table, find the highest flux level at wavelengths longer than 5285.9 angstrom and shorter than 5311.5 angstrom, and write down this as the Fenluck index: 2.75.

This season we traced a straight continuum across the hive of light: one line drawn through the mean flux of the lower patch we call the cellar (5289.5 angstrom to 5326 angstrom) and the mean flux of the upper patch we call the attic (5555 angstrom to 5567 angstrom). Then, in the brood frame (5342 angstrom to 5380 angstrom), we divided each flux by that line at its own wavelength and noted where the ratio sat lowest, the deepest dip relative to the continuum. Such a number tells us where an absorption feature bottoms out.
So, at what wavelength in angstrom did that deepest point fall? 5378.58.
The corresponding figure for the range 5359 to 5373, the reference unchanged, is 5369.91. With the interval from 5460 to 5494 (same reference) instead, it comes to 5465.97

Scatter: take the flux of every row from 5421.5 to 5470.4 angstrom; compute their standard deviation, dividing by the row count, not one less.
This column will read 0.24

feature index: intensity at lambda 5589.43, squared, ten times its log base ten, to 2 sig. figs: 5.6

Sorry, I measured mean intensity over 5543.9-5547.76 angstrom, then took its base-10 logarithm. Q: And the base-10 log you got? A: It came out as 0.29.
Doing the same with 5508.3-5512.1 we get 0.32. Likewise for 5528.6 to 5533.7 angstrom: 0.35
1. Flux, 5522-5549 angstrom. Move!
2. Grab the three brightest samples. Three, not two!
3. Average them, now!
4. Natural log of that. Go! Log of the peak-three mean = 0.98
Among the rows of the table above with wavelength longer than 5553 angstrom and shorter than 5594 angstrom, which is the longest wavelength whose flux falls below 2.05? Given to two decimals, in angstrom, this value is 5592.00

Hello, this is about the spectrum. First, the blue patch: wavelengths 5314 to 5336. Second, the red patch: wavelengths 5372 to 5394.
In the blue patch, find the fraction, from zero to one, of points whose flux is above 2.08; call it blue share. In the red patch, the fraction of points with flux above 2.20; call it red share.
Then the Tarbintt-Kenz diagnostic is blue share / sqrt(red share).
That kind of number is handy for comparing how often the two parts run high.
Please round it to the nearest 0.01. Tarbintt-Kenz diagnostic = 0.71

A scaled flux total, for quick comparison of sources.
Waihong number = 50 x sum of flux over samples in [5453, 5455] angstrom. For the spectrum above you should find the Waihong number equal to 206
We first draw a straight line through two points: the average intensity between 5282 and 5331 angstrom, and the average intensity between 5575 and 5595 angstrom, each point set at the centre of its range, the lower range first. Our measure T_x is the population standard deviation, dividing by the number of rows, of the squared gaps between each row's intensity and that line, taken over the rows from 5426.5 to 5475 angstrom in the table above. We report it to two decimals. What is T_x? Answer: 0.10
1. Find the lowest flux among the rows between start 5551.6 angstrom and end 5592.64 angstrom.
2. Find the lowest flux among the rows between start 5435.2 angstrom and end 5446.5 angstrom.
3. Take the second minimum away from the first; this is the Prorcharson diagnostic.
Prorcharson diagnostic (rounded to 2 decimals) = -0.21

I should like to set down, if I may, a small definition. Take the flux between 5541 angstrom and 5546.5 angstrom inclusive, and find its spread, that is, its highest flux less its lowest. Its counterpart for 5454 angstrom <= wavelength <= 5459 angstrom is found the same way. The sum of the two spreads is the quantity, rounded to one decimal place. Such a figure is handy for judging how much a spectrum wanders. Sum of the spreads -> 2.0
